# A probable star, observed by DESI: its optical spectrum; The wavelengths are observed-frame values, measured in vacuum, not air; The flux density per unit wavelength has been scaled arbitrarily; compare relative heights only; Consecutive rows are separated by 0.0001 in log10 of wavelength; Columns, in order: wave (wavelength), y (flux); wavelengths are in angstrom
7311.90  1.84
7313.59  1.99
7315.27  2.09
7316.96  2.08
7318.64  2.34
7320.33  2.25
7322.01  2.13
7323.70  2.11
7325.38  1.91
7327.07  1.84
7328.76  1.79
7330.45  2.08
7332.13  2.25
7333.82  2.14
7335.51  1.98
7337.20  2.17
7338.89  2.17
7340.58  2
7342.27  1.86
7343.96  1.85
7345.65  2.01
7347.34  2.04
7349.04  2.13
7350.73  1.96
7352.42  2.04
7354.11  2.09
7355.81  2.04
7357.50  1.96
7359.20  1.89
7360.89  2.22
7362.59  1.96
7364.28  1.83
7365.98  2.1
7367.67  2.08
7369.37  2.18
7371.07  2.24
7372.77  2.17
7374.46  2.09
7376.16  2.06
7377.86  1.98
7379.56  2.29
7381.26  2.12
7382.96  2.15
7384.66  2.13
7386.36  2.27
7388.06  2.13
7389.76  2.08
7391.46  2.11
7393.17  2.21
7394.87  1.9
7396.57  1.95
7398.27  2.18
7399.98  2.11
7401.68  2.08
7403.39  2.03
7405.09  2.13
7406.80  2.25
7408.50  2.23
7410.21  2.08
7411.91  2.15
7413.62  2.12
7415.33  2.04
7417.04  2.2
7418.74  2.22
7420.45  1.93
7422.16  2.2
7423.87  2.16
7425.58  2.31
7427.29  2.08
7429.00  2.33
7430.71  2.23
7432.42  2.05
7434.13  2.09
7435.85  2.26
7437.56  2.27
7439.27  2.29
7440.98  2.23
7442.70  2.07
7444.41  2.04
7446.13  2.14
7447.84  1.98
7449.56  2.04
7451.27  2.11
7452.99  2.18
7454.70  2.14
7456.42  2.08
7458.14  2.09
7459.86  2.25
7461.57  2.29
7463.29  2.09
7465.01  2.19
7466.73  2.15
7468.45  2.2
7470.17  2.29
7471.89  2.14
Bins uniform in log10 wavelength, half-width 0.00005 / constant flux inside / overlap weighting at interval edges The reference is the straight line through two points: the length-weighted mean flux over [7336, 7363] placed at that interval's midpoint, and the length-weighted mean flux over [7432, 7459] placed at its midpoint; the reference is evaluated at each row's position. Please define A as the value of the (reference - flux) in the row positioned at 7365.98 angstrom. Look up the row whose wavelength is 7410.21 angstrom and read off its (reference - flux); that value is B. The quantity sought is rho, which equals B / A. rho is -0.19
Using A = -0.058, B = 0.01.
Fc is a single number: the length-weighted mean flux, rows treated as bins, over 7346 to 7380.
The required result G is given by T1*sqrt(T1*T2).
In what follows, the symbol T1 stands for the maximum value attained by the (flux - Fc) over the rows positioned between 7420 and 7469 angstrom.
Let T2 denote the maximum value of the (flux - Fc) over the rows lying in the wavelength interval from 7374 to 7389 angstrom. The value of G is 0.065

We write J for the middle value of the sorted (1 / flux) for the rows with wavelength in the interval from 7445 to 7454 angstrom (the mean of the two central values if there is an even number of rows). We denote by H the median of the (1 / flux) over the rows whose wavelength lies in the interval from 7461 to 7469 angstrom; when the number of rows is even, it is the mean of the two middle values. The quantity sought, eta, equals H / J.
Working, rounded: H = 0.4566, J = 0.474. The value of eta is 0.96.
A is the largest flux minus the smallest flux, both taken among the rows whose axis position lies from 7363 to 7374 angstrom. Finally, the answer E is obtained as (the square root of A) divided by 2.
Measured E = 0.32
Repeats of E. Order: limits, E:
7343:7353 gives 0.26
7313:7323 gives 0.30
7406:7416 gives 0.23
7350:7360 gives 0.22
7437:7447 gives 0.25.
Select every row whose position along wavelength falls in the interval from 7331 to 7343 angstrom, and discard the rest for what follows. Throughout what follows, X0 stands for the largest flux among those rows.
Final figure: 2.25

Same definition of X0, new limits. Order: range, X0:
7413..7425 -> 2.22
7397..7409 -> 2.25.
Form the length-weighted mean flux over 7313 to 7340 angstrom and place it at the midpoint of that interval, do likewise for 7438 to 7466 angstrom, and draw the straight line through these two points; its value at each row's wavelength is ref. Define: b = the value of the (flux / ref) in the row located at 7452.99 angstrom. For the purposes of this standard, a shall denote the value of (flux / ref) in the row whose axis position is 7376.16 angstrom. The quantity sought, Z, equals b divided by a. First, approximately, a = 0.98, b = 1.02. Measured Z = 1.04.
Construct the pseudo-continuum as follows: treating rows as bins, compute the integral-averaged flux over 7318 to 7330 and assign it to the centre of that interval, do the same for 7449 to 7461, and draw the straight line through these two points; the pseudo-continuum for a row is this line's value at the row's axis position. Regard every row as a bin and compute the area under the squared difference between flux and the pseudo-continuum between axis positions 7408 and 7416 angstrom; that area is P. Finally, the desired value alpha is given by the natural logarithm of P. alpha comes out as -3.4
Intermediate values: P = 0.033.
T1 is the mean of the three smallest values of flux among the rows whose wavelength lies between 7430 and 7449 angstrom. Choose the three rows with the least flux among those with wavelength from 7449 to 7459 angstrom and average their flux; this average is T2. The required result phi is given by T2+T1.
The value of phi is 4.09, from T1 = 2.02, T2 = 2.07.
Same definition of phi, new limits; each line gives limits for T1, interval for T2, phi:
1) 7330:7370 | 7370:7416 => 3.79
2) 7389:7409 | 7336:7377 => 3.81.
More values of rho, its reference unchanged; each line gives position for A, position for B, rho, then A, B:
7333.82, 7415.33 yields -0.43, -0.133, 0.06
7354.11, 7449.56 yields -1.55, -0.061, 0.09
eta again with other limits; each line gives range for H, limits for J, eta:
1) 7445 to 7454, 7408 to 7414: 1.01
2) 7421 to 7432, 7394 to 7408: 0.95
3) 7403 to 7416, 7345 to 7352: 0.95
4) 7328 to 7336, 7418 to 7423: 1.06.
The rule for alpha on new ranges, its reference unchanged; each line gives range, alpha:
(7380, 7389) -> -2.4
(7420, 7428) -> -2.1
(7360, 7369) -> -1.8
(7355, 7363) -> -2.0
